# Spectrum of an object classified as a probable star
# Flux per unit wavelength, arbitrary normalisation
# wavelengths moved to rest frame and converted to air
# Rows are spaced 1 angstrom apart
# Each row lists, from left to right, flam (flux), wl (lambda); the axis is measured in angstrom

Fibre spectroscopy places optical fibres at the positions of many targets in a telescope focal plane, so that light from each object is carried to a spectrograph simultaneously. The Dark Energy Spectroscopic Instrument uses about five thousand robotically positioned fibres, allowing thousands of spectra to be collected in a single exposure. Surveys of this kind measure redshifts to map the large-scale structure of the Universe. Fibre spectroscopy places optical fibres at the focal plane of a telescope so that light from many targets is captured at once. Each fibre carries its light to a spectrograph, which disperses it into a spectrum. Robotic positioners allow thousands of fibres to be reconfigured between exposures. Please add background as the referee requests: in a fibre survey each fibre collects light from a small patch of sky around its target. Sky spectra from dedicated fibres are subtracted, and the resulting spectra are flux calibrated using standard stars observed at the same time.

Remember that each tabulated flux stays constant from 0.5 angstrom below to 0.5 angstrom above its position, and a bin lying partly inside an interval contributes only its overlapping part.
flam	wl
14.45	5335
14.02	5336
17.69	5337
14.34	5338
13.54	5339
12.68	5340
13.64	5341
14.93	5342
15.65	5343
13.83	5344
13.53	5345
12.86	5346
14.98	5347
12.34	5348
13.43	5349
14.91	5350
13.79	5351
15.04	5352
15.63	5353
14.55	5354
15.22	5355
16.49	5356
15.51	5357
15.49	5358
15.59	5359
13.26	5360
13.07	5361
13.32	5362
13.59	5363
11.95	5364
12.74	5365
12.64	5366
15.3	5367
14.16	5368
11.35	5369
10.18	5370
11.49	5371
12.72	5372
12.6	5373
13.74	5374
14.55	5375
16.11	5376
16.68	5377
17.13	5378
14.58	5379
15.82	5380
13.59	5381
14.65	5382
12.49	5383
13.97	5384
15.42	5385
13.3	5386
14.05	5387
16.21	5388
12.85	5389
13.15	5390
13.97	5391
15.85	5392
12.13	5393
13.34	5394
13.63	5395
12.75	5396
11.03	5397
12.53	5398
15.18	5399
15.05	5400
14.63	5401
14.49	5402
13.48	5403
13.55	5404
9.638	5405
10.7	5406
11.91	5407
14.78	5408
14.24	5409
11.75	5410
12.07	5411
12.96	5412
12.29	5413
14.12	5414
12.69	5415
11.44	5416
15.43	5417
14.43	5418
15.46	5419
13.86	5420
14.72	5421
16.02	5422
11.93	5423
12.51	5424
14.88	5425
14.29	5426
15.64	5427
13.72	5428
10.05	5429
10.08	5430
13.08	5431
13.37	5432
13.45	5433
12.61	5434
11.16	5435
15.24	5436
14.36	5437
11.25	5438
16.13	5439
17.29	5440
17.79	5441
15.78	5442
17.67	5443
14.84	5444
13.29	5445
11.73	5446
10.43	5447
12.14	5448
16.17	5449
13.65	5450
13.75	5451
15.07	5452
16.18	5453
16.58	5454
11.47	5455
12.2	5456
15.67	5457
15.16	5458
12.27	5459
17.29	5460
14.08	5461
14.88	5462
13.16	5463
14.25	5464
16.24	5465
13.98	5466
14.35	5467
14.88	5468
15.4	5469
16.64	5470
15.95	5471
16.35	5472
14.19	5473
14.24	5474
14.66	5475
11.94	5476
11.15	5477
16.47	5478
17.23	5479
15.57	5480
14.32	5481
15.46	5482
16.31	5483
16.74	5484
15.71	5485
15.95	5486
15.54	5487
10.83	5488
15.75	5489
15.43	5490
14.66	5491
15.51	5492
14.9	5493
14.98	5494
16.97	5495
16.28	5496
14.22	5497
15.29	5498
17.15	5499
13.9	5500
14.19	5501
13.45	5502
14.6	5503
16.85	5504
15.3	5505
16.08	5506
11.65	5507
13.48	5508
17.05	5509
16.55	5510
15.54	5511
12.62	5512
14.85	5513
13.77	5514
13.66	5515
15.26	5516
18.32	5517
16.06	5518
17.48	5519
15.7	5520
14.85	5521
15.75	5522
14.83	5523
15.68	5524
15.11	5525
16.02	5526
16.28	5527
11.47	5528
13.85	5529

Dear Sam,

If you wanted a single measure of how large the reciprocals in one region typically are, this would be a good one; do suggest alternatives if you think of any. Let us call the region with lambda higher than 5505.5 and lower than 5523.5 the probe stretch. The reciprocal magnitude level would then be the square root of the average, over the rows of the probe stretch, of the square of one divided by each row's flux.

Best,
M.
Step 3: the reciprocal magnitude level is 0.067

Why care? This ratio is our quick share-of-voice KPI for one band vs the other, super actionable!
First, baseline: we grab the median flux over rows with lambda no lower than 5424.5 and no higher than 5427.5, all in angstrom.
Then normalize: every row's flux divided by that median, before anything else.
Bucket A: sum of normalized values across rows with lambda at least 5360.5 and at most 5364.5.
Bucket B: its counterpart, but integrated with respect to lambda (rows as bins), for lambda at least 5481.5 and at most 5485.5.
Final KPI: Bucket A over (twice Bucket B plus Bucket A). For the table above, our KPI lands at 0.29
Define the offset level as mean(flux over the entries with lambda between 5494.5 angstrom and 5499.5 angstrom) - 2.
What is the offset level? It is 14.0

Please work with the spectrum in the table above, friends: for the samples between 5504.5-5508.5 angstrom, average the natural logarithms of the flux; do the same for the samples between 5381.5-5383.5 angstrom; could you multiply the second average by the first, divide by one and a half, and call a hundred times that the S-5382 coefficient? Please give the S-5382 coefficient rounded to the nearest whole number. 459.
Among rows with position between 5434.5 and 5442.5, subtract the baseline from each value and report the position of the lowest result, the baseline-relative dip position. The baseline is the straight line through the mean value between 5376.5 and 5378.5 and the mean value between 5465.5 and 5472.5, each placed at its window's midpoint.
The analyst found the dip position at 5435 angstrom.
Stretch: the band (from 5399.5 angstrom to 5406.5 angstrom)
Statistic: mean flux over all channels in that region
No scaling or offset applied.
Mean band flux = 13.1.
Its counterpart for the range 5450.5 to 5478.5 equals 14.6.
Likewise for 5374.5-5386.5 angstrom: 14.9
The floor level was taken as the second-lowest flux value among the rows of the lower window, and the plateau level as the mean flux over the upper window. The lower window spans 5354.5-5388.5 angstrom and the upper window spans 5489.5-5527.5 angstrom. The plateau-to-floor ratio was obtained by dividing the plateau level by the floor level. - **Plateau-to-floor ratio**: 1.35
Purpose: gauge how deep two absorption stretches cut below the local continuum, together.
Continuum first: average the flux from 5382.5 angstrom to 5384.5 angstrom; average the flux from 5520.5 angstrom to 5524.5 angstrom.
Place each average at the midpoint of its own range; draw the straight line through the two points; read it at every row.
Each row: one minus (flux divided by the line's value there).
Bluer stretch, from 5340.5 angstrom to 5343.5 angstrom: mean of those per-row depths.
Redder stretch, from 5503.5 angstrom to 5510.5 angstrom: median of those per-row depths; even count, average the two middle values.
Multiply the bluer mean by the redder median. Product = 0.012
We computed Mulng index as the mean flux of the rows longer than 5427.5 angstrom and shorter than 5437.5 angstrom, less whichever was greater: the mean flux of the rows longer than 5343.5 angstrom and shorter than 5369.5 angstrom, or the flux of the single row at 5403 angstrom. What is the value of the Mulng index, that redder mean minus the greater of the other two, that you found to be -1.3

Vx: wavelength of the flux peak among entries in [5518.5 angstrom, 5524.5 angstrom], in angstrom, 5519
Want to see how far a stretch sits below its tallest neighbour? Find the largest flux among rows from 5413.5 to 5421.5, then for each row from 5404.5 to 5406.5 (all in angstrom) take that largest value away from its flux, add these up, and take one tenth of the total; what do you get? -1.1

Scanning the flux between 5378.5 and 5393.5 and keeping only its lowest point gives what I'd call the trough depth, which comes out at 12.13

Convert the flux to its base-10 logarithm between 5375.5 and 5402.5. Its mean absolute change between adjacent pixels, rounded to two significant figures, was 0.044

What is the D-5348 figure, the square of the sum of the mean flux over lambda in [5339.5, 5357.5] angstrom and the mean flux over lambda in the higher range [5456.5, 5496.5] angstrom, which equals 866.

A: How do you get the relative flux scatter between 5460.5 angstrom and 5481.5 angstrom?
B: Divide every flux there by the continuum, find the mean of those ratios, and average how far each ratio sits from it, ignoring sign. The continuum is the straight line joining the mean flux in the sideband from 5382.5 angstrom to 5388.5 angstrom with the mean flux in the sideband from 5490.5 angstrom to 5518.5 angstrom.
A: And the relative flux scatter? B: 0.077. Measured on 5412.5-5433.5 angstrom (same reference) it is 0.093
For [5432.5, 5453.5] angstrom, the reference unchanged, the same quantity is 0.126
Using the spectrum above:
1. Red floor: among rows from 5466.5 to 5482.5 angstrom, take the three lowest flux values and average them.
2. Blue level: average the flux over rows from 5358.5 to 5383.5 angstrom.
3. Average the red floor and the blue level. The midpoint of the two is 13.1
